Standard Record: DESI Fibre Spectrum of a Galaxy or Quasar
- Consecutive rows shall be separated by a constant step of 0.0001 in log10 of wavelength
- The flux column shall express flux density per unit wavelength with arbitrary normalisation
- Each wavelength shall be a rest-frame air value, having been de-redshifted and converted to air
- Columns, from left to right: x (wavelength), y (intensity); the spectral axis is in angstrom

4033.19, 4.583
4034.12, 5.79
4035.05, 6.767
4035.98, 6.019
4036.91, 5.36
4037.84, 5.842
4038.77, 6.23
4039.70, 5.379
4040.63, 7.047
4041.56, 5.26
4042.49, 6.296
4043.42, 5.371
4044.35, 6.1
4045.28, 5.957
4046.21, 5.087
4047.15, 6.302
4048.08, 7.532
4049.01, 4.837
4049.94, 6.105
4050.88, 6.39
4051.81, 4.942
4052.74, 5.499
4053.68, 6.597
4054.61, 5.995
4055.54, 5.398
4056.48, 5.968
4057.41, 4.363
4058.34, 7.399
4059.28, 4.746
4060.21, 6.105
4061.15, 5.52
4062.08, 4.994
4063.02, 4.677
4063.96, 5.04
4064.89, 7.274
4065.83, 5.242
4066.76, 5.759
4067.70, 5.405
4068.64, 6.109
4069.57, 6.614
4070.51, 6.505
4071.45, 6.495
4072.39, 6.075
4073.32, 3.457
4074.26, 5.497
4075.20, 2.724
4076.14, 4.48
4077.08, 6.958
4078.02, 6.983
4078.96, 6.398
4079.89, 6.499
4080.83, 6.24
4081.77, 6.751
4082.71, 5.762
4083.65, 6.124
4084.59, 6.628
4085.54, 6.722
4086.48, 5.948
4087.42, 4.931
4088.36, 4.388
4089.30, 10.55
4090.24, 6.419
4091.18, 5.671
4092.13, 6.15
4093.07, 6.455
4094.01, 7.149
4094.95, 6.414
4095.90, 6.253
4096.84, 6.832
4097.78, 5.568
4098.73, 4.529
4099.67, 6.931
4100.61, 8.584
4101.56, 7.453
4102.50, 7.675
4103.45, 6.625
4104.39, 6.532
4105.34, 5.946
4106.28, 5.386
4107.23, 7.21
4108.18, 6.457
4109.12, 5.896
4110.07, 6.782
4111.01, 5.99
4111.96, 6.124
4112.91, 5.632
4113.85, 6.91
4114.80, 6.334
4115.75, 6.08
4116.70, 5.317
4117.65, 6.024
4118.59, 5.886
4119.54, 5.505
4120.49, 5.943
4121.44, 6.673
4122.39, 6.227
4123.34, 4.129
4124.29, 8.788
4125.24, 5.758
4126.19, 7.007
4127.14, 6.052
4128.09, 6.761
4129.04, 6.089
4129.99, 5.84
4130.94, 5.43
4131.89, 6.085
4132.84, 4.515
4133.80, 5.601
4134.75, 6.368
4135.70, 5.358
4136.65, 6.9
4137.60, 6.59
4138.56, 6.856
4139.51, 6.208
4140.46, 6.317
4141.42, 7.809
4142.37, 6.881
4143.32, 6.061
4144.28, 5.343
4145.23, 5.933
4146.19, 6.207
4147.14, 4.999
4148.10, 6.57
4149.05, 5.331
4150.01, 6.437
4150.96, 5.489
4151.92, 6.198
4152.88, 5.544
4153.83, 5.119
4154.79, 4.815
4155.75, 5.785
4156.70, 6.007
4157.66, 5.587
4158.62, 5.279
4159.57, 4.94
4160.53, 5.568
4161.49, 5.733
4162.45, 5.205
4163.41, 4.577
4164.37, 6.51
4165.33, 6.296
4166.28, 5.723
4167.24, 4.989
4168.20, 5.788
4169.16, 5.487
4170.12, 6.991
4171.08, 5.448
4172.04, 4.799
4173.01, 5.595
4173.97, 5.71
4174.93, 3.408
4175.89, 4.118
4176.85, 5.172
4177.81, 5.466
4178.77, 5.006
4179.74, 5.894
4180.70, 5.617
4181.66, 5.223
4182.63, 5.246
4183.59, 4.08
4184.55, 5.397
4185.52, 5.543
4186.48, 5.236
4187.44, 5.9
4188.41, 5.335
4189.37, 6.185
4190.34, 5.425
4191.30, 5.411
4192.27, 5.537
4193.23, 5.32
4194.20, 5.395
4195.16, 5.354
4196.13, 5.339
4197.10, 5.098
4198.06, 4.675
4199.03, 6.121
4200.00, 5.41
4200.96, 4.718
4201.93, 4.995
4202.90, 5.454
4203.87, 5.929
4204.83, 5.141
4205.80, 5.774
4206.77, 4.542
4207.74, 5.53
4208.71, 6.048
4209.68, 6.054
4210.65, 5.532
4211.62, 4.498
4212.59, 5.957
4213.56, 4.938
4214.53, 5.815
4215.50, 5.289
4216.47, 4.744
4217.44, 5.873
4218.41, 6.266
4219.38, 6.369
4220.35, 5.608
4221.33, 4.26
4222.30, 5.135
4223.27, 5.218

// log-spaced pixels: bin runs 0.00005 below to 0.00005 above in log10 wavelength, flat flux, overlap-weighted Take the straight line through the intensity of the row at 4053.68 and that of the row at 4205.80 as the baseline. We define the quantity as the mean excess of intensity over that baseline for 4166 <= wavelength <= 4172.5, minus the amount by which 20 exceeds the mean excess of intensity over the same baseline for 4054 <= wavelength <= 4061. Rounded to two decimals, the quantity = -21.23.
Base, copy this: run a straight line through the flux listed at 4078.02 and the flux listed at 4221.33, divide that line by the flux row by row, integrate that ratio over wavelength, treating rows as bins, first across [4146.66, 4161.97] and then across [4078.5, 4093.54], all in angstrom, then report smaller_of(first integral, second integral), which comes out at 15.3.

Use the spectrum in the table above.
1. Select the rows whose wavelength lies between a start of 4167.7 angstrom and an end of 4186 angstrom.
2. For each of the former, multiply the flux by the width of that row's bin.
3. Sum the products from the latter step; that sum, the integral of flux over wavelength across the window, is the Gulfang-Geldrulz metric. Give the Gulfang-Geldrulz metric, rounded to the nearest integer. 96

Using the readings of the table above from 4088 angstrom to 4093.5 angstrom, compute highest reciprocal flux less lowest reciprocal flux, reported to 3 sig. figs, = 0.133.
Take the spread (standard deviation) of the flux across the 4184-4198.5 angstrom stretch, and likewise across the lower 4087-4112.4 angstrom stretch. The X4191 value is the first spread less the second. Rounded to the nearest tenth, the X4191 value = -0.9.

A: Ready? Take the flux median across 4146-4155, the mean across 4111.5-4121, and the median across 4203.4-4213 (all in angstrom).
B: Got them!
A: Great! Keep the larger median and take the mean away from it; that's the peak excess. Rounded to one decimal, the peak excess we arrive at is -0.3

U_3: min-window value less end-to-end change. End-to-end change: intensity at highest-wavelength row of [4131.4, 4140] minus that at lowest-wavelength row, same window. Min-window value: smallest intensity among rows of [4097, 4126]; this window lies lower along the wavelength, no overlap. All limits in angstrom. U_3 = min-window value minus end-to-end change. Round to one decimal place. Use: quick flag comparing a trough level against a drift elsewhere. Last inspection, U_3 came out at 4.0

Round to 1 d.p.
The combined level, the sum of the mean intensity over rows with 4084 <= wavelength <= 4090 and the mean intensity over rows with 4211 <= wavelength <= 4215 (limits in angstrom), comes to 11.8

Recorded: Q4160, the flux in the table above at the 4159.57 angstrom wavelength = 4.94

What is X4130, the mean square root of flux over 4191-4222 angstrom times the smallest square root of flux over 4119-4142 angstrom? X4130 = 4.72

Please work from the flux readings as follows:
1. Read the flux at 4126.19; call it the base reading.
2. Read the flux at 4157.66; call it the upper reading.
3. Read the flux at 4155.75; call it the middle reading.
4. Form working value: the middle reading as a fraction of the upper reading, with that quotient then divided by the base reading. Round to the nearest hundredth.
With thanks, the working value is 0.15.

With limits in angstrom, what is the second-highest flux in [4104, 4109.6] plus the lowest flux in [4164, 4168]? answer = 11.5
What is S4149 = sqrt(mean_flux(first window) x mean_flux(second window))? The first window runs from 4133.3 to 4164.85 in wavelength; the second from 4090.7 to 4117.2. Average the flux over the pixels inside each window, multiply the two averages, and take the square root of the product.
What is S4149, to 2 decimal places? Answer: 6.13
